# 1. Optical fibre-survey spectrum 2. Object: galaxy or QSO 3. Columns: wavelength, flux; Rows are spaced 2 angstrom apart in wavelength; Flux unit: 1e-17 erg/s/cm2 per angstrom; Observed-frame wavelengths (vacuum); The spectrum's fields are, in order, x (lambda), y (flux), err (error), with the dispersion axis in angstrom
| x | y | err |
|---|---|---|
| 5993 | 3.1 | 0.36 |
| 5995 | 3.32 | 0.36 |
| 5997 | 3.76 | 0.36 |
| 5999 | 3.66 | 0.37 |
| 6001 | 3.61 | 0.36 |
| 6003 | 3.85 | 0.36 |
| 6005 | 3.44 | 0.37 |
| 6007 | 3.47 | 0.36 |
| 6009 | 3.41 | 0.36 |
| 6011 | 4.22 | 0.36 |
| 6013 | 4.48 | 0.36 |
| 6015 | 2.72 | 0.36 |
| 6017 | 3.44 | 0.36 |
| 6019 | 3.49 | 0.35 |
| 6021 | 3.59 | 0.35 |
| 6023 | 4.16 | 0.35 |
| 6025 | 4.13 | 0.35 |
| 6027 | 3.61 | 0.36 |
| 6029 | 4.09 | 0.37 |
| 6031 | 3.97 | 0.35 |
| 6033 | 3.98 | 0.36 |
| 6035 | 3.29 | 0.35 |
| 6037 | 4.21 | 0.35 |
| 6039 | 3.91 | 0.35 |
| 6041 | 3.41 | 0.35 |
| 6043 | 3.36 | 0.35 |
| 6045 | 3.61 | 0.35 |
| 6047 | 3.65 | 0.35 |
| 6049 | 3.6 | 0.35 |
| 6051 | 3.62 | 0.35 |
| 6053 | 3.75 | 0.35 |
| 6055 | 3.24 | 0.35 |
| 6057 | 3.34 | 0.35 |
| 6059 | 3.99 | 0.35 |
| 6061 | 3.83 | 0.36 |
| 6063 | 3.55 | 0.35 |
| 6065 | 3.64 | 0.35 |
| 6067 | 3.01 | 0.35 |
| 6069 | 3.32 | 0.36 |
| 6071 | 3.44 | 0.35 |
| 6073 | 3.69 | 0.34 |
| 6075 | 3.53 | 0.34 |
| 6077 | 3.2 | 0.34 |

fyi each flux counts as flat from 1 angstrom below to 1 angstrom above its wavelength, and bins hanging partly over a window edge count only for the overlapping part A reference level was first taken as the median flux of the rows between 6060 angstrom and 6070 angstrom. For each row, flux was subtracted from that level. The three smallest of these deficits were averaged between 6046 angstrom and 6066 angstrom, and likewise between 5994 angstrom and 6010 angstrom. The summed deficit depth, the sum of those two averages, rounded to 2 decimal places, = -0.51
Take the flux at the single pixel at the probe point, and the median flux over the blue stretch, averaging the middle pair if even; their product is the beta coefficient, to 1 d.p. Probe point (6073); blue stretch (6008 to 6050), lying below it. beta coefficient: 13.3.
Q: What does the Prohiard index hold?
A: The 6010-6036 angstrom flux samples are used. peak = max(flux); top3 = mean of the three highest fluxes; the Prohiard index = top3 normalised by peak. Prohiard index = 0.957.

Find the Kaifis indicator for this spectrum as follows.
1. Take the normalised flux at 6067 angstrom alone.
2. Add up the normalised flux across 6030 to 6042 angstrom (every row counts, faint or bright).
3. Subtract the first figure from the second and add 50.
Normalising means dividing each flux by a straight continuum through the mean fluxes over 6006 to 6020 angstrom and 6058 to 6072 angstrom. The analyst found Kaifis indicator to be 55.5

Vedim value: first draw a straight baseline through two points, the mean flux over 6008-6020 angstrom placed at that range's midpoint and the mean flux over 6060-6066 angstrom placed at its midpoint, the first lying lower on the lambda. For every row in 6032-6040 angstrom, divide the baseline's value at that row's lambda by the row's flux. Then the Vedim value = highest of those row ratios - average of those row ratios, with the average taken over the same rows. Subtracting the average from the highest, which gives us 0.15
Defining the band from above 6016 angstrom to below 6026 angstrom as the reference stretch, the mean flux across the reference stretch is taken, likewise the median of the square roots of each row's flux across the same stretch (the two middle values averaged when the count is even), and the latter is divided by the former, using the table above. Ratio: 0.504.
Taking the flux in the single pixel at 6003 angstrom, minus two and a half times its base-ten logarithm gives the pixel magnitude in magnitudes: -1.46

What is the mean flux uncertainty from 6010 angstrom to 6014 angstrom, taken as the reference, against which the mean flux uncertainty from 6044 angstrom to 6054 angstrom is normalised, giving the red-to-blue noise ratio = 0.97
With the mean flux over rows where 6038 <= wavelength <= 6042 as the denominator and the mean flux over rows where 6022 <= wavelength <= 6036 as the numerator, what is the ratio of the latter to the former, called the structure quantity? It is 1.06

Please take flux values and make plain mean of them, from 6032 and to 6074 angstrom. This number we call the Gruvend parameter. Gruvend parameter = 3.59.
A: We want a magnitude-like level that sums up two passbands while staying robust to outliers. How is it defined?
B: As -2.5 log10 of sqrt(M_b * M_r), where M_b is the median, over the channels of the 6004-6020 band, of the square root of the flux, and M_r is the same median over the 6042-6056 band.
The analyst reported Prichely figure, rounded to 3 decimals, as -0.685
